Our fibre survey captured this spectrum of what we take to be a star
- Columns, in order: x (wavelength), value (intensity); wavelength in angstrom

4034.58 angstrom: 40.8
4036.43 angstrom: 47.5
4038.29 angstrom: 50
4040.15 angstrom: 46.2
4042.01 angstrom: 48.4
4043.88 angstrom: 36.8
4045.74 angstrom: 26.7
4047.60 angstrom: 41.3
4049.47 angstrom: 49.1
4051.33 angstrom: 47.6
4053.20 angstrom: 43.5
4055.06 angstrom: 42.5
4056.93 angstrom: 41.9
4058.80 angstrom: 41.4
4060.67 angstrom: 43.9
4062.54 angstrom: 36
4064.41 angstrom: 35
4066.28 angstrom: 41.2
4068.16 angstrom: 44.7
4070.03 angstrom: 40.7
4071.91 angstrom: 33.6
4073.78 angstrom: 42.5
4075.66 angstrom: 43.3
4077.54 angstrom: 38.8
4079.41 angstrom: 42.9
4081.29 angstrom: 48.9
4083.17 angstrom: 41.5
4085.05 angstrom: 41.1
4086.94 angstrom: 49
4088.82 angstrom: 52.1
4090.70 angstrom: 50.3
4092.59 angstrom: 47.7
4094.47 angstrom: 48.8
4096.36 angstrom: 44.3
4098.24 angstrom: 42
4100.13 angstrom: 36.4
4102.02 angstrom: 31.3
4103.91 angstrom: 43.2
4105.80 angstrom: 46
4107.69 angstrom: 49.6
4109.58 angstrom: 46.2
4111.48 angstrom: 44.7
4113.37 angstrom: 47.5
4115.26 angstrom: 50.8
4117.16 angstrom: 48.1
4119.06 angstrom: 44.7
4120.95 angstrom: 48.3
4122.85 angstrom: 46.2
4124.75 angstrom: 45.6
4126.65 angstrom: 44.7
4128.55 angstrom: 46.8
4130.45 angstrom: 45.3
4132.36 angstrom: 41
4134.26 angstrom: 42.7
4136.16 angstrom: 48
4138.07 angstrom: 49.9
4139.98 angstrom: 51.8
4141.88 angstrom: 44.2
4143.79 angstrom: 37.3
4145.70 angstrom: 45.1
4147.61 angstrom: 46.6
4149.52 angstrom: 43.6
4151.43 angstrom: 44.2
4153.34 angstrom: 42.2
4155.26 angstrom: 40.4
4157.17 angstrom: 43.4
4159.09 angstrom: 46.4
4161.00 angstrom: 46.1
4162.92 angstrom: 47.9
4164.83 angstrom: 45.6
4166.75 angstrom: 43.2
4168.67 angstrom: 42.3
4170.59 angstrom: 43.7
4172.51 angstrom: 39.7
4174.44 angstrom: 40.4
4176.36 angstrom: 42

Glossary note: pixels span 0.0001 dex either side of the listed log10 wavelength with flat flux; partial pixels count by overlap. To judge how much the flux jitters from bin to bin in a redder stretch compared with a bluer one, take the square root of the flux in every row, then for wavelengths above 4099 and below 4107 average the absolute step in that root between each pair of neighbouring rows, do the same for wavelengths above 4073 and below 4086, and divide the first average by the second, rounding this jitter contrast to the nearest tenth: 1.8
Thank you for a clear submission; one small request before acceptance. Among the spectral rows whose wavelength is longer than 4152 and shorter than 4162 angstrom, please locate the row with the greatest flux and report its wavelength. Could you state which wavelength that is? 4159.09 angstrom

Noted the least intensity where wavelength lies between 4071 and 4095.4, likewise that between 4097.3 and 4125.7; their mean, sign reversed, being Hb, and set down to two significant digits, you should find -32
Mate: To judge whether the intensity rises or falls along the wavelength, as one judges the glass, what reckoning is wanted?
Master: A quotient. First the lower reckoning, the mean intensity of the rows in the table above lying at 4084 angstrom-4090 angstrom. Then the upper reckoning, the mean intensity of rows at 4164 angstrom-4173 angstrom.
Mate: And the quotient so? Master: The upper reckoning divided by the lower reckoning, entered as 0.91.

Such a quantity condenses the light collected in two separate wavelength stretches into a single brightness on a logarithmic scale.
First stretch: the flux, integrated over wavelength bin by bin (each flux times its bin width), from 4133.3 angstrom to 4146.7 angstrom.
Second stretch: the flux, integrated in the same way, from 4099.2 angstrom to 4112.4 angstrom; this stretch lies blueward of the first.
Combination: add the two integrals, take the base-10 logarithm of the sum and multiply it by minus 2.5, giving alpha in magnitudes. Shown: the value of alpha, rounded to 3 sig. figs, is -7.67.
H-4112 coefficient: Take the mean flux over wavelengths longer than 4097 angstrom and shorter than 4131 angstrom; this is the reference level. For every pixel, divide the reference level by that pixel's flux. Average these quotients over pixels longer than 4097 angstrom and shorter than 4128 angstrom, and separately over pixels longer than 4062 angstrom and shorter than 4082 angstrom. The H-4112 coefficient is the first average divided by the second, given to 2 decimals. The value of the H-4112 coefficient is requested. 0.91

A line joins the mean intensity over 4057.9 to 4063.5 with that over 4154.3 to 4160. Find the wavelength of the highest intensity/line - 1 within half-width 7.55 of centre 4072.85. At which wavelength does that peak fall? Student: 4068.16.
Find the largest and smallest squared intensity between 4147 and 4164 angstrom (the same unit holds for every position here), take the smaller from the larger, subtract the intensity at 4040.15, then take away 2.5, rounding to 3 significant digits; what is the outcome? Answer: 614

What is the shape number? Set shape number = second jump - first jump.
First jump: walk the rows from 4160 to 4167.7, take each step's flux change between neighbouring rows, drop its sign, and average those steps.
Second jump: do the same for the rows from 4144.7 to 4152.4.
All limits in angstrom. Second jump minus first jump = 0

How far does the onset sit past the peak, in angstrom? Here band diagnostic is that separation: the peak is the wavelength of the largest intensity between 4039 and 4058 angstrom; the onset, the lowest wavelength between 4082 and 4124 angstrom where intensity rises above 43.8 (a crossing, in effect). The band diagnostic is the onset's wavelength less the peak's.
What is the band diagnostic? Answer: 37.5 angstrom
